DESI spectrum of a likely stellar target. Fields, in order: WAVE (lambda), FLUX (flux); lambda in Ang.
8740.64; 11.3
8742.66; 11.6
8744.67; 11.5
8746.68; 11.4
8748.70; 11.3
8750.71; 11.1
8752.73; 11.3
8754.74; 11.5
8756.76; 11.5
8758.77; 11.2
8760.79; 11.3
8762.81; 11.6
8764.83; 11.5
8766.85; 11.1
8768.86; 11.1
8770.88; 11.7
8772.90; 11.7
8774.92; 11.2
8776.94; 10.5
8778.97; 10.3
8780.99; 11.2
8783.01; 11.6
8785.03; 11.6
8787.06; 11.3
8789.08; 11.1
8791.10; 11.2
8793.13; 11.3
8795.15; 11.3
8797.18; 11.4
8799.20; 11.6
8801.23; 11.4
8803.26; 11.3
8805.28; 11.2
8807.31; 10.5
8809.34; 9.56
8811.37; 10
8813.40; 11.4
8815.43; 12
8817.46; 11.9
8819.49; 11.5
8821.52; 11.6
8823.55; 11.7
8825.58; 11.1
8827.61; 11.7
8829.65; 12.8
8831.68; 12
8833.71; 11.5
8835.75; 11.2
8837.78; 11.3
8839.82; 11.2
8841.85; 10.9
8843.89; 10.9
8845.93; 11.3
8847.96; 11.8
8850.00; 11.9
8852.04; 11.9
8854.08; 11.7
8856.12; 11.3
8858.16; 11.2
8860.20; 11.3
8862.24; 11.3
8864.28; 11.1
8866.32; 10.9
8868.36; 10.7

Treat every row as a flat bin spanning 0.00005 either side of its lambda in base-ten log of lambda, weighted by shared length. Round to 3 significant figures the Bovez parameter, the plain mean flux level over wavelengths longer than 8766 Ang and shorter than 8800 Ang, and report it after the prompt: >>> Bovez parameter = 11.2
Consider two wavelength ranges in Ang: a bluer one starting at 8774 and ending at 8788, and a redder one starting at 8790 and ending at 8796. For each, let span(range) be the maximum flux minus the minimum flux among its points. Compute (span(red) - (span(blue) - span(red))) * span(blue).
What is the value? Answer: -1.4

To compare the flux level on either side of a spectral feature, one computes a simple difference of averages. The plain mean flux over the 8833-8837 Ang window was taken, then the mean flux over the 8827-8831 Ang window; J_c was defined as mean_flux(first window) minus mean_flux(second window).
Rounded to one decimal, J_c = -0.9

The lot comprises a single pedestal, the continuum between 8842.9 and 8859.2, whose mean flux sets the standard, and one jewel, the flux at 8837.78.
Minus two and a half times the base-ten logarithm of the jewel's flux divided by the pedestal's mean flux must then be 0.019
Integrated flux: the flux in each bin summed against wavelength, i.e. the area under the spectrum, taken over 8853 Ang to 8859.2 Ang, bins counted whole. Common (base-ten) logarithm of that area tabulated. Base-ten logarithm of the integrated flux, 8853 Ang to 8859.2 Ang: 1.8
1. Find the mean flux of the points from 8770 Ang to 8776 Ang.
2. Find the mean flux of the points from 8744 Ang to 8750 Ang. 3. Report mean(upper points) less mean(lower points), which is 0.13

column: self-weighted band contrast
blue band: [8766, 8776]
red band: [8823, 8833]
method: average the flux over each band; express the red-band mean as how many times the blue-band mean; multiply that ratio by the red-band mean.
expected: 12.4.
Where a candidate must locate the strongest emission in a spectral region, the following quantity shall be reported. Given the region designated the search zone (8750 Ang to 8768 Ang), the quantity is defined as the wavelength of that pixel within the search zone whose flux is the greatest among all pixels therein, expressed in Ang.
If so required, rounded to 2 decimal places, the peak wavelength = 8762.81 Ang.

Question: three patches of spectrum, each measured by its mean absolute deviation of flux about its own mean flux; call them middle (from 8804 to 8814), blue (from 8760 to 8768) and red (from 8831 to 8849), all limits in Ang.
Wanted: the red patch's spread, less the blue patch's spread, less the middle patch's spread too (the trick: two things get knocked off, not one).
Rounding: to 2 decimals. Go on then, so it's -0.51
